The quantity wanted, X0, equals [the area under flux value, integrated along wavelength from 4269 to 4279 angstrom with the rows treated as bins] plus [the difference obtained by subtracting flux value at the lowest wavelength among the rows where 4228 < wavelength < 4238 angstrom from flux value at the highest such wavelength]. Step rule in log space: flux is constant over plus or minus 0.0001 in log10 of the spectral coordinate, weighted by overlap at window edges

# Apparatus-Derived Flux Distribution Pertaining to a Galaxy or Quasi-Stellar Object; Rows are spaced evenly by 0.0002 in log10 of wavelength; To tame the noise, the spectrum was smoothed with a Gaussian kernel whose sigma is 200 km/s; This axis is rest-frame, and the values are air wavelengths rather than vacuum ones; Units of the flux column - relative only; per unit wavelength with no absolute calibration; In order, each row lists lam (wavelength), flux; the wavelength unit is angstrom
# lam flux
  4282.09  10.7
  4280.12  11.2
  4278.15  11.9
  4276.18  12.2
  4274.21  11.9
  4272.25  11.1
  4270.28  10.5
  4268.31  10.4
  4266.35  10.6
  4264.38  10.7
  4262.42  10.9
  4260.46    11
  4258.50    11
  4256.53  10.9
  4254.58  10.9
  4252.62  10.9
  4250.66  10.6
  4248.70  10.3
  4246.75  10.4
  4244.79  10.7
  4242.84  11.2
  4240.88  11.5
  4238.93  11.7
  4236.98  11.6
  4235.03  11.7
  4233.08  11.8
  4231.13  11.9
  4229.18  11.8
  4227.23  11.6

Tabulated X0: 115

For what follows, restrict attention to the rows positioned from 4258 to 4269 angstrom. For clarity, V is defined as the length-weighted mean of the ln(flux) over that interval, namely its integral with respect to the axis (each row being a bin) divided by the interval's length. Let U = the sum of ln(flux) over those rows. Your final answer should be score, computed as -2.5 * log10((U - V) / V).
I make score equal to -1.75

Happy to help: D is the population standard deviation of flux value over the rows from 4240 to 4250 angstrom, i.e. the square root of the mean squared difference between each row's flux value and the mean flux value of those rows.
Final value 0.46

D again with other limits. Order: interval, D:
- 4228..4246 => 0.36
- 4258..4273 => 0.24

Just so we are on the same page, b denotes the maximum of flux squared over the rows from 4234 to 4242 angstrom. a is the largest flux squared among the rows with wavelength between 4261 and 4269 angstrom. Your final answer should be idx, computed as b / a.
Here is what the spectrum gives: 1.15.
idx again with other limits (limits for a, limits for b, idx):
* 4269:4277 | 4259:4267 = 0.81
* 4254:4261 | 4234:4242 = 1.13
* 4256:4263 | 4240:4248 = 1.09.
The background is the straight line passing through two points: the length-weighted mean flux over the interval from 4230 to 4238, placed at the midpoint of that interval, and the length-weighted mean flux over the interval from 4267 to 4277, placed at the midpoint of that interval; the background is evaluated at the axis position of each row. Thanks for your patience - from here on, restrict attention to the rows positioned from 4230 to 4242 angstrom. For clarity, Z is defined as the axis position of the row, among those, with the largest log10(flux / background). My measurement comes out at 4231.13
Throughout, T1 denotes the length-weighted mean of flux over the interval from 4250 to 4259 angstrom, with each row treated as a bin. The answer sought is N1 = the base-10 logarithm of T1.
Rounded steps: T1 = 10.9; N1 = 1.04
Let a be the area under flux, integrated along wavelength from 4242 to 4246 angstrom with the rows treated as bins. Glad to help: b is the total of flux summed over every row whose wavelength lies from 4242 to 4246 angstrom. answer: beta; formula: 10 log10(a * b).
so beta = 29.8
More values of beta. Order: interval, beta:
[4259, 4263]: 29.8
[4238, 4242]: 30.3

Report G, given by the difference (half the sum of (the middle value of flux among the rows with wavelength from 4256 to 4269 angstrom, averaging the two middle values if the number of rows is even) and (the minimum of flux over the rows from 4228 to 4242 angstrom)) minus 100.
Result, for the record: -88.8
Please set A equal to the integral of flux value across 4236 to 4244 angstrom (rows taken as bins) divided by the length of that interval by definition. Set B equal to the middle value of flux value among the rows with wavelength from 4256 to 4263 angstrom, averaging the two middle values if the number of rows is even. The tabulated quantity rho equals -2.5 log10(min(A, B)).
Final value -2.60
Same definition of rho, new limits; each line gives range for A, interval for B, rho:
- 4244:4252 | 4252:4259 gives -2.55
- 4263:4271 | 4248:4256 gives -2.56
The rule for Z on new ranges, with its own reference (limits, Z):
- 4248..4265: 4260.46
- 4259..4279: 4276.18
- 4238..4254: 4238.93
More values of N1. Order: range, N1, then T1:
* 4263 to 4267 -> 1.03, 10.7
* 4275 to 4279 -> 1.08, 12.0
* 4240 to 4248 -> 1.04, 10.9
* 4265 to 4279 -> 1.05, 11.2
